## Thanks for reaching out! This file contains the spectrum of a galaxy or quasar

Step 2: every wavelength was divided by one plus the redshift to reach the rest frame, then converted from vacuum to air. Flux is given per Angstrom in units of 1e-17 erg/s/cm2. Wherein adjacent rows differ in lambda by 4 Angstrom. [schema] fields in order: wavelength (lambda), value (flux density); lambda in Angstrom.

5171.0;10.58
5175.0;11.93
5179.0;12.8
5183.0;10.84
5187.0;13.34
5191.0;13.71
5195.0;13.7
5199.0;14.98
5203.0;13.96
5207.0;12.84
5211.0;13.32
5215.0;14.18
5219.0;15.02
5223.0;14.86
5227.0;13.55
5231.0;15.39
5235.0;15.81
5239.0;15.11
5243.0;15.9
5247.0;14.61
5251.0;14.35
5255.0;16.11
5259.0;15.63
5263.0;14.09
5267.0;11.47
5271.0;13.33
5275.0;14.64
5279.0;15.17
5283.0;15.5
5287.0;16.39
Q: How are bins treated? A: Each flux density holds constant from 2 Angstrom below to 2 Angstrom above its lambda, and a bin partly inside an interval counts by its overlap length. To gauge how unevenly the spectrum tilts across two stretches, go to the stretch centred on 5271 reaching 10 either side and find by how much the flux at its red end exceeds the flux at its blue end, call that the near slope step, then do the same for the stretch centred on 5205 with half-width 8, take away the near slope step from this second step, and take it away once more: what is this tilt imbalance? -3.8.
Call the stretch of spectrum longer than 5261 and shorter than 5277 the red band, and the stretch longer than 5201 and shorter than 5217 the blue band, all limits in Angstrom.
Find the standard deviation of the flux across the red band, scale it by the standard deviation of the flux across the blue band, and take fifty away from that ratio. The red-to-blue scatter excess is -47.7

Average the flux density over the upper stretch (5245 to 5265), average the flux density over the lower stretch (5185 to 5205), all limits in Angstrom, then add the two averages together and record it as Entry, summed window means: 28.9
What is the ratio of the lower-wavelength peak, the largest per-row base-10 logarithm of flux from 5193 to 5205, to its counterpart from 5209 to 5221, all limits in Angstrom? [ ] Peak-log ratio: 1.00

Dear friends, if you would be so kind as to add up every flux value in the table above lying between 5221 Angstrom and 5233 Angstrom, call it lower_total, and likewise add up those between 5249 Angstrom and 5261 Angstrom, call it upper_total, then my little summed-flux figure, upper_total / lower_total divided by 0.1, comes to 10.5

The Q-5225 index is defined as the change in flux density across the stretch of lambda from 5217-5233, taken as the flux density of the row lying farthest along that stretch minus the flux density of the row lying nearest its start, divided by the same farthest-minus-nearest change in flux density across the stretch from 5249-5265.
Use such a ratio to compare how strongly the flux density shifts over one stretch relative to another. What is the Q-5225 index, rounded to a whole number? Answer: -1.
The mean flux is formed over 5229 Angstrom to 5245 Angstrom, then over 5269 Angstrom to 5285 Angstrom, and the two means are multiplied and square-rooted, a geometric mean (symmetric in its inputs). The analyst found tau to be 15.1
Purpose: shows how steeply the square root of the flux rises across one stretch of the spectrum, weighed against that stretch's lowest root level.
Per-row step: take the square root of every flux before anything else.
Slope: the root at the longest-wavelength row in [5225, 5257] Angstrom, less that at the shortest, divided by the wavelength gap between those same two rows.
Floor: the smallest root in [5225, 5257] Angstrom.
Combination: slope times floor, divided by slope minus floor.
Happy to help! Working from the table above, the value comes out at -0.012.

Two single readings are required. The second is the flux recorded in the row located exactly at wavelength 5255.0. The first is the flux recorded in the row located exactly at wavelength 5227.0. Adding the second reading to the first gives 29.7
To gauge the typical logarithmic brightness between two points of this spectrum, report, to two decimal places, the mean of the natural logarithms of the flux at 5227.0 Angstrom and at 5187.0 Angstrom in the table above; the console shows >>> 2.60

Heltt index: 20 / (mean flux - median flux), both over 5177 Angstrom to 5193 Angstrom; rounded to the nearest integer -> -50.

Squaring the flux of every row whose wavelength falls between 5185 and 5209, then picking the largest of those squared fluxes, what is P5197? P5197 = 224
